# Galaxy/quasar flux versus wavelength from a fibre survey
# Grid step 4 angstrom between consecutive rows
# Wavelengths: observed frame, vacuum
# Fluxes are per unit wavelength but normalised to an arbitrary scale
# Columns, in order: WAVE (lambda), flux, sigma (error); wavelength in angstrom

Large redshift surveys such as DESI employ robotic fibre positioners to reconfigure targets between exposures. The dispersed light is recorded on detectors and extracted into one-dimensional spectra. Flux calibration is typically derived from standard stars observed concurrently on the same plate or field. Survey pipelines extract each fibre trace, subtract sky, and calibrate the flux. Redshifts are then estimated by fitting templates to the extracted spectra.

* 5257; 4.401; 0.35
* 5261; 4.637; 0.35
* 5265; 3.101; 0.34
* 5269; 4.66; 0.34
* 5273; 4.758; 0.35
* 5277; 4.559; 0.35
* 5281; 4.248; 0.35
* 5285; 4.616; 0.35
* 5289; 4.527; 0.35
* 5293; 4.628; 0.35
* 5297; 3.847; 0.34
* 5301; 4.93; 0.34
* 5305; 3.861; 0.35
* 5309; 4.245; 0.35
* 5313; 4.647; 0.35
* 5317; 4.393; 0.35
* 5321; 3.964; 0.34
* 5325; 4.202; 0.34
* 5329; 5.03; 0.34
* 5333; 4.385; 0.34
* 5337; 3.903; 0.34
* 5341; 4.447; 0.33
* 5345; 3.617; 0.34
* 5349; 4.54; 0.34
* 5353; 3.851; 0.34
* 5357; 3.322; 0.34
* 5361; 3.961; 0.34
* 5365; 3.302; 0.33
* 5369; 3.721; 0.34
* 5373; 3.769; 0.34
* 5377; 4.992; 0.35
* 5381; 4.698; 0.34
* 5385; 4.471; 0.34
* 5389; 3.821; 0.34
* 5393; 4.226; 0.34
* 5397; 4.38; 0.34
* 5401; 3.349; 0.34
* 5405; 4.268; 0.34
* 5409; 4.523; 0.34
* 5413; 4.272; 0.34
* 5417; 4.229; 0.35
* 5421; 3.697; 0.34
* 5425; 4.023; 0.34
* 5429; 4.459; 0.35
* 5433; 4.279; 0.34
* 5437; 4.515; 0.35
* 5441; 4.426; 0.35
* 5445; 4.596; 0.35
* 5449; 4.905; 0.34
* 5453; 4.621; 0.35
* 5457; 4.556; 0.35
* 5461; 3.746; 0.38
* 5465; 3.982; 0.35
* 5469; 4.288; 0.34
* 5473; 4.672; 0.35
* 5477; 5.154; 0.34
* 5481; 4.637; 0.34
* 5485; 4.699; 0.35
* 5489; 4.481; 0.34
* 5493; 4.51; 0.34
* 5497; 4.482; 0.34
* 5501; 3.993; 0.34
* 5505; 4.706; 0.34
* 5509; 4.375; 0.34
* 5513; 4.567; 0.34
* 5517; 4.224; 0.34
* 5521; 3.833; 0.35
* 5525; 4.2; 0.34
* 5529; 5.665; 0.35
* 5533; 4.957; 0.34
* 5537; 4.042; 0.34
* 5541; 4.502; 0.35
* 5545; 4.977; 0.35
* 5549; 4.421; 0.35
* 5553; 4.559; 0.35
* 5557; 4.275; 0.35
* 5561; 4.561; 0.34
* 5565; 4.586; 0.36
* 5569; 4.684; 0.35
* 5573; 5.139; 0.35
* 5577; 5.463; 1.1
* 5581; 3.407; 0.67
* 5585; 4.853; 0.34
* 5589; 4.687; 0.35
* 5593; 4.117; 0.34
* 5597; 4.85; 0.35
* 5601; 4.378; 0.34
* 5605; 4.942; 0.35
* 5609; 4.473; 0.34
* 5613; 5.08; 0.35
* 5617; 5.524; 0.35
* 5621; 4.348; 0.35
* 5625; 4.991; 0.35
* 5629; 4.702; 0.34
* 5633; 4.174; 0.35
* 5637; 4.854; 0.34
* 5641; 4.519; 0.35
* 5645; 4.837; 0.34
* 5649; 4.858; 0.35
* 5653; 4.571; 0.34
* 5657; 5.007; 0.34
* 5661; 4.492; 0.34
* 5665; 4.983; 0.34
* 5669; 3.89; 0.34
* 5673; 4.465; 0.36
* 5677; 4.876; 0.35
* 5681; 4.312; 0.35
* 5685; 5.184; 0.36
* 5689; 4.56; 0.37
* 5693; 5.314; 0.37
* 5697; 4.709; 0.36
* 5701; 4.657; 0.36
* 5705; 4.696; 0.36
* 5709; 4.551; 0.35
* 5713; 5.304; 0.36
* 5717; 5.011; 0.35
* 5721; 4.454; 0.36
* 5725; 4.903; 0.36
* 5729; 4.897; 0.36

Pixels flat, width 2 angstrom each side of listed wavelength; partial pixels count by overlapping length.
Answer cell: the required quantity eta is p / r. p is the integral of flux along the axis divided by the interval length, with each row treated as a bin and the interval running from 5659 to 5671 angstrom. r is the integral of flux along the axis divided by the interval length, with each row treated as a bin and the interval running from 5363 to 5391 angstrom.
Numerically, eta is 1.08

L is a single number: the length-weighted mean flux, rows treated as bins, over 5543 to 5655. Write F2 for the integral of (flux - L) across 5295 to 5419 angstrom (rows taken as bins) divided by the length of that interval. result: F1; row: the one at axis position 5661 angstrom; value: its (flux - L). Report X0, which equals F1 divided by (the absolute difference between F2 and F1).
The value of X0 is -0.6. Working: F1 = -0.2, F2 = -0.51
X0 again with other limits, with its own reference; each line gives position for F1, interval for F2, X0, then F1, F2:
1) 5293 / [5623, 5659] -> -0.5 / 0.0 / 0.05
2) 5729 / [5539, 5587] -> 0.8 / 0.2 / -0.05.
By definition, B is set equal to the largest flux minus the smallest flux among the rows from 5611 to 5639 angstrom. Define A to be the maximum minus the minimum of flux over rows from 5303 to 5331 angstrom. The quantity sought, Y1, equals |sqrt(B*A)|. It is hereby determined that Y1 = 1.26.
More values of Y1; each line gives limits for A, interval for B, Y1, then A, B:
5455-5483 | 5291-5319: 1.23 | 1.41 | 1.08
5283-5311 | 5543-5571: 0.87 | 1.08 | 0.70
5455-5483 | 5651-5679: 1.25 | 1.41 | 1.12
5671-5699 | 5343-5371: 1.11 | 1.00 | 1.24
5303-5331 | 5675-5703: 1.08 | 1.17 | 1.00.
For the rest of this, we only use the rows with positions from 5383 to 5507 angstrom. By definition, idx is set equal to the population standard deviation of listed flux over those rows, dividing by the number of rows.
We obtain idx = 0.37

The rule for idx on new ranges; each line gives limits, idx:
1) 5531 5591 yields 0.47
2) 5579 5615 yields 0.49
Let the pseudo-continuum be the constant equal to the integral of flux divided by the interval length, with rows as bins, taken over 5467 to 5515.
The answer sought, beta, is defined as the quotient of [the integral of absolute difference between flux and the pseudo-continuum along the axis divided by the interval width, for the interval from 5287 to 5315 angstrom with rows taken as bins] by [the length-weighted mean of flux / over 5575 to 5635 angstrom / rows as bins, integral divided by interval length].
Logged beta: 0.070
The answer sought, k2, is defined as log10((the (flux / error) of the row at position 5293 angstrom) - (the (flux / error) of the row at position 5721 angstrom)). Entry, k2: -0.1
